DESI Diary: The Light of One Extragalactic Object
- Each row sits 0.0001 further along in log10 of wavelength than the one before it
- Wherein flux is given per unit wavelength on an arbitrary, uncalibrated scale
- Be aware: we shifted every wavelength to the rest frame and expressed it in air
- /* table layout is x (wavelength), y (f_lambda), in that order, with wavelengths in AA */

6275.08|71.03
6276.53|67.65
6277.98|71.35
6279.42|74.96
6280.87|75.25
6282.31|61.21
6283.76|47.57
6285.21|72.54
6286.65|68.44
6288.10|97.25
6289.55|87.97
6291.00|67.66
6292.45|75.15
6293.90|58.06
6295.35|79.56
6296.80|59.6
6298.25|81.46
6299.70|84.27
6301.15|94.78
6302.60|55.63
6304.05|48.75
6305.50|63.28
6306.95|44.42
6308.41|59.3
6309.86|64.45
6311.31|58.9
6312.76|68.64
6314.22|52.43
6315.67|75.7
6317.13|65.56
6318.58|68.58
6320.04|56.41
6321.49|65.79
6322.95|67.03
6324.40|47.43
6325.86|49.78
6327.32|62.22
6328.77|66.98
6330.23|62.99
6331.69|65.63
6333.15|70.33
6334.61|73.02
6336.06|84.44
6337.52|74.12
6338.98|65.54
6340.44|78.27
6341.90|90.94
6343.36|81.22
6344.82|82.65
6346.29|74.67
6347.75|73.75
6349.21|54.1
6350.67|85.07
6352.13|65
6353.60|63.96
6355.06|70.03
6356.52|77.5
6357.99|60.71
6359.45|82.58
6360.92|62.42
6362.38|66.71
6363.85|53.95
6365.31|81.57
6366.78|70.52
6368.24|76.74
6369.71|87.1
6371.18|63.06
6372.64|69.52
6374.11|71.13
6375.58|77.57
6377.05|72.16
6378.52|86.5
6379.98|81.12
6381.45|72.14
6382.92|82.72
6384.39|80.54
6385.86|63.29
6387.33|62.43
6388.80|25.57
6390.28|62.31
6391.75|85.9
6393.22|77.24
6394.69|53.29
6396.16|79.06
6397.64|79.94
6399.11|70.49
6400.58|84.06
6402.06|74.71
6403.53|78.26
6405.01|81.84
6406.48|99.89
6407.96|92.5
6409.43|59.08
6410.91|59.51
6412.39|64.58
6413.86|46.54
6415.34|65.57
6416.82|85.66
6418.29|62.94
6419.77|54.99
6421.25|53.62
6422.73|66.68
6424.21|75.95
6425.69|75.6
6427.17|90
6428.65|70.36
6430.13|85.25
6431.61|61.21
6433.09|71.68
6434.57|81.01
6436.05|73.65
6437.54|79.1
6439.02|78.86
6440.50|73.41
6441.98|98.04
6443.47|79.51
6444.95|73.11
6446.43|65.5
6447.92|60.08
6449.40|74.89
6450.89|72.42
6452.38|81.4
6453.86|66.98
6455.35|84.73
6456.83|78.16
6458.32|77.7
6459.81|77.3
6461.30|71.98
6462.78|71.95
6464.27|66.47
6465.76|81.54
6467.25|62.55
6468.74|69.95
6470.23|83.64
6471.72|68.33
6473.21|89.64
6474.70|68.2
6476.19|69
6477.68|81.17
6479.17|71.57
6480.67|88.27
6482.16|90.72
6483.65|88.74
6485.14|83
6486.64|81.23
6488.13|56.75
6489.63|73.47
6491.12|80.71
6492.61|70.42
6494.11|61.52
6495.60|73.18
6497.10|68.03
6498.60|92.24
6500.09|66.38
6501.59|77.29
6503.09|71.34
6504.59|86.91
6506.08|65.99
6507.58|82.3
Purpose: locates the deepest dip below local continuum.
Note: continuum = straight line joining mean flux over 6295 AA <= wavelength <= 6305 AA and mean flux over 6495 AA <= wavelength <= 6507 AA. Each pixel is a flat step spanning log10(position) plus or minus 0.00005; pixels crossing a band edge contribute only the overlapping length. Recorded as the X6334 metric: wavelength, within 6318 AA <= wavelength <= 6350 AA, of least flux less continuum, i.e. 6324.40 AA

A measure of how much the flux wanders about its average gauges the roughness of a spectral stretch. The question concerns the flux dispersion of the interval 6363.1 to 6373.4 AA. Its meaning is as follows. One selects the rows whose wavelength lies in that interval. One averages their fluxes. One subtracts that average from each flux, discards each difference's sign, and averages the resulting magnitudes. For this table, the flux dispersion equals 8.6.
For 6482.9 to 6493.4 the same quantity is 8.1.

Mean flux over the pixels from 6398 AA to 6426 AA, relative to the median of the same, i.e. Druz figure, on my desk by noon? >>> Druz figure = 1.01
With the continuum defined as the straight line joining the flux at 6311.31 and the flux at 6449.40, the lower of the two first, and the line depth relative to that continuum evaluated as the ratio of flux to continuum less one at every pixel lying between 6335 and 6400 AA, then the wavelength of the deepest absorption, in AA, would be 6388.80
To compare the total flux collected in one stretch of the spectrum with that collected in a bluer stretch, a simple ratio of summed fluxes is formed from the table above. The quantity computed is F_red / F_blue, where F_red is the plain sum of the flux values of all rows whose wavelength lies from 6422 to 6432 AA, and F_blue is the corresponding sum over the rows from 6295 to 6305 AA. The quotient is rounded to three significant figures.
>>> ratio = 1.04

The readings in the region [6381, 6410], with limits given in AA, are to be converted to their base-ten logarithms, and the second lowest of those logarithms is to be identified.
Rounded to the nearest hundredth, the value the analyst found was 1.73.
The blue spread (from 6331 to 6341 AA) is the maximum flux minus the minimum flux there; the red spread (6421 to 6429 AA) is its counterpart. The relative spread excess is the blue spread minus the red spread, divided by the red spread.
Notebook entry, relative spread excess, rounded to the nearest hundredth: -0.48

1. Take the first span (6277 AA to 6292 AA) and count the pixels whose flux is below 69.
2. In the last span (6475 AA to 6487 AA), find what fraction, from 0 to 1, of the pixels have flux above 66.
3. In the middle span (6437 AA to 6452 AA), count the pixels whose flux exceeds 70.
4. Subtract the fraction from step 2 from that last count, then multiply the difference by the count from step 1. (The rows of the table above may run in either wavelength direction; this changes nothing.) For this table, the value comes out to 28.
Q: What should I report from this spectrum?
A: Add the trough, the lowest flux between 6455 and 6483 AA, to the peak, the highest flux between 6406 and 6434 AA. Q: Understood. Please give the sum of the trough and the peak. 162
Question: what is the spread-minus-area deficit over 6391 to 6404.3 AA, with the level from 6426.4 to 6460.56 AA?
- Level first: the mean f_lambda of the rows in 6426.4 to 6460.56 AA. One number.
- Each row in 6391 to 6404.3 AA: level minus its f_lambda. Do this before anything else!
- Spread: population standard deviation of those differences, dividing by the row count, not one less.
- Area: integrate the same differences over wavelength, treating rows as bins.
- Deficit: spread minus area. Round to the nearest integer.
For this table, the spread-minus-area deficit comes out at 4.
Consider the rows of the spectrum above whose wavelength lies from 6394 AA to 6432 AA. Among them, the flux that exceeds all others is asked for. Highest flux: 99.89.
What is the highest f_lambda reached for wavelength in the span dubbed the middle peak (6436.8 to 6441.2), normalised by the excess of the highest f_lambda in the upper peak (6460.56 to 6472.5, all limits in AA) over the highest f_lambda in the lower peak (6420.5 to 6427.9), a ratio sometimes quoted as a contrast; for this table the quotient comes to -12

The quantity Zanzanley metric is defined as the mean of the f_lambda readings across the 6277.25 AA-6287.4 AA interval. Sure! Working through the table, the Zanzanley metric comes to 67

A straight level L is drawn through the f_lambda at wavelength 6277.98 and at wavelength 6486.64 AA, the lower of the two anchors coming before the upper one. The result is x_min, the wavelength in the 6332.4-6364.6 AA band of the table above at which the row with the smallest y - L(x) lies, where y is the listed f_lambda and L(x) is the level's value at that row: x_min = 6363.85 AA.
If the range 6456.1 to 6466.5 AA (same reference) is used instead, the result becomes 6464.27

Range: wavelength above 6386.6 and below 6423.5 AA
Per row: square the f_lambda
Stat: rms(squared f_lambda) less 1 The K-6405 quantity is 5446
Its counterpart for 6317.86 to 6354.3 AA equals 5123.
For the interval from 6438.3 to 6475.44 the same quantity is 5856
